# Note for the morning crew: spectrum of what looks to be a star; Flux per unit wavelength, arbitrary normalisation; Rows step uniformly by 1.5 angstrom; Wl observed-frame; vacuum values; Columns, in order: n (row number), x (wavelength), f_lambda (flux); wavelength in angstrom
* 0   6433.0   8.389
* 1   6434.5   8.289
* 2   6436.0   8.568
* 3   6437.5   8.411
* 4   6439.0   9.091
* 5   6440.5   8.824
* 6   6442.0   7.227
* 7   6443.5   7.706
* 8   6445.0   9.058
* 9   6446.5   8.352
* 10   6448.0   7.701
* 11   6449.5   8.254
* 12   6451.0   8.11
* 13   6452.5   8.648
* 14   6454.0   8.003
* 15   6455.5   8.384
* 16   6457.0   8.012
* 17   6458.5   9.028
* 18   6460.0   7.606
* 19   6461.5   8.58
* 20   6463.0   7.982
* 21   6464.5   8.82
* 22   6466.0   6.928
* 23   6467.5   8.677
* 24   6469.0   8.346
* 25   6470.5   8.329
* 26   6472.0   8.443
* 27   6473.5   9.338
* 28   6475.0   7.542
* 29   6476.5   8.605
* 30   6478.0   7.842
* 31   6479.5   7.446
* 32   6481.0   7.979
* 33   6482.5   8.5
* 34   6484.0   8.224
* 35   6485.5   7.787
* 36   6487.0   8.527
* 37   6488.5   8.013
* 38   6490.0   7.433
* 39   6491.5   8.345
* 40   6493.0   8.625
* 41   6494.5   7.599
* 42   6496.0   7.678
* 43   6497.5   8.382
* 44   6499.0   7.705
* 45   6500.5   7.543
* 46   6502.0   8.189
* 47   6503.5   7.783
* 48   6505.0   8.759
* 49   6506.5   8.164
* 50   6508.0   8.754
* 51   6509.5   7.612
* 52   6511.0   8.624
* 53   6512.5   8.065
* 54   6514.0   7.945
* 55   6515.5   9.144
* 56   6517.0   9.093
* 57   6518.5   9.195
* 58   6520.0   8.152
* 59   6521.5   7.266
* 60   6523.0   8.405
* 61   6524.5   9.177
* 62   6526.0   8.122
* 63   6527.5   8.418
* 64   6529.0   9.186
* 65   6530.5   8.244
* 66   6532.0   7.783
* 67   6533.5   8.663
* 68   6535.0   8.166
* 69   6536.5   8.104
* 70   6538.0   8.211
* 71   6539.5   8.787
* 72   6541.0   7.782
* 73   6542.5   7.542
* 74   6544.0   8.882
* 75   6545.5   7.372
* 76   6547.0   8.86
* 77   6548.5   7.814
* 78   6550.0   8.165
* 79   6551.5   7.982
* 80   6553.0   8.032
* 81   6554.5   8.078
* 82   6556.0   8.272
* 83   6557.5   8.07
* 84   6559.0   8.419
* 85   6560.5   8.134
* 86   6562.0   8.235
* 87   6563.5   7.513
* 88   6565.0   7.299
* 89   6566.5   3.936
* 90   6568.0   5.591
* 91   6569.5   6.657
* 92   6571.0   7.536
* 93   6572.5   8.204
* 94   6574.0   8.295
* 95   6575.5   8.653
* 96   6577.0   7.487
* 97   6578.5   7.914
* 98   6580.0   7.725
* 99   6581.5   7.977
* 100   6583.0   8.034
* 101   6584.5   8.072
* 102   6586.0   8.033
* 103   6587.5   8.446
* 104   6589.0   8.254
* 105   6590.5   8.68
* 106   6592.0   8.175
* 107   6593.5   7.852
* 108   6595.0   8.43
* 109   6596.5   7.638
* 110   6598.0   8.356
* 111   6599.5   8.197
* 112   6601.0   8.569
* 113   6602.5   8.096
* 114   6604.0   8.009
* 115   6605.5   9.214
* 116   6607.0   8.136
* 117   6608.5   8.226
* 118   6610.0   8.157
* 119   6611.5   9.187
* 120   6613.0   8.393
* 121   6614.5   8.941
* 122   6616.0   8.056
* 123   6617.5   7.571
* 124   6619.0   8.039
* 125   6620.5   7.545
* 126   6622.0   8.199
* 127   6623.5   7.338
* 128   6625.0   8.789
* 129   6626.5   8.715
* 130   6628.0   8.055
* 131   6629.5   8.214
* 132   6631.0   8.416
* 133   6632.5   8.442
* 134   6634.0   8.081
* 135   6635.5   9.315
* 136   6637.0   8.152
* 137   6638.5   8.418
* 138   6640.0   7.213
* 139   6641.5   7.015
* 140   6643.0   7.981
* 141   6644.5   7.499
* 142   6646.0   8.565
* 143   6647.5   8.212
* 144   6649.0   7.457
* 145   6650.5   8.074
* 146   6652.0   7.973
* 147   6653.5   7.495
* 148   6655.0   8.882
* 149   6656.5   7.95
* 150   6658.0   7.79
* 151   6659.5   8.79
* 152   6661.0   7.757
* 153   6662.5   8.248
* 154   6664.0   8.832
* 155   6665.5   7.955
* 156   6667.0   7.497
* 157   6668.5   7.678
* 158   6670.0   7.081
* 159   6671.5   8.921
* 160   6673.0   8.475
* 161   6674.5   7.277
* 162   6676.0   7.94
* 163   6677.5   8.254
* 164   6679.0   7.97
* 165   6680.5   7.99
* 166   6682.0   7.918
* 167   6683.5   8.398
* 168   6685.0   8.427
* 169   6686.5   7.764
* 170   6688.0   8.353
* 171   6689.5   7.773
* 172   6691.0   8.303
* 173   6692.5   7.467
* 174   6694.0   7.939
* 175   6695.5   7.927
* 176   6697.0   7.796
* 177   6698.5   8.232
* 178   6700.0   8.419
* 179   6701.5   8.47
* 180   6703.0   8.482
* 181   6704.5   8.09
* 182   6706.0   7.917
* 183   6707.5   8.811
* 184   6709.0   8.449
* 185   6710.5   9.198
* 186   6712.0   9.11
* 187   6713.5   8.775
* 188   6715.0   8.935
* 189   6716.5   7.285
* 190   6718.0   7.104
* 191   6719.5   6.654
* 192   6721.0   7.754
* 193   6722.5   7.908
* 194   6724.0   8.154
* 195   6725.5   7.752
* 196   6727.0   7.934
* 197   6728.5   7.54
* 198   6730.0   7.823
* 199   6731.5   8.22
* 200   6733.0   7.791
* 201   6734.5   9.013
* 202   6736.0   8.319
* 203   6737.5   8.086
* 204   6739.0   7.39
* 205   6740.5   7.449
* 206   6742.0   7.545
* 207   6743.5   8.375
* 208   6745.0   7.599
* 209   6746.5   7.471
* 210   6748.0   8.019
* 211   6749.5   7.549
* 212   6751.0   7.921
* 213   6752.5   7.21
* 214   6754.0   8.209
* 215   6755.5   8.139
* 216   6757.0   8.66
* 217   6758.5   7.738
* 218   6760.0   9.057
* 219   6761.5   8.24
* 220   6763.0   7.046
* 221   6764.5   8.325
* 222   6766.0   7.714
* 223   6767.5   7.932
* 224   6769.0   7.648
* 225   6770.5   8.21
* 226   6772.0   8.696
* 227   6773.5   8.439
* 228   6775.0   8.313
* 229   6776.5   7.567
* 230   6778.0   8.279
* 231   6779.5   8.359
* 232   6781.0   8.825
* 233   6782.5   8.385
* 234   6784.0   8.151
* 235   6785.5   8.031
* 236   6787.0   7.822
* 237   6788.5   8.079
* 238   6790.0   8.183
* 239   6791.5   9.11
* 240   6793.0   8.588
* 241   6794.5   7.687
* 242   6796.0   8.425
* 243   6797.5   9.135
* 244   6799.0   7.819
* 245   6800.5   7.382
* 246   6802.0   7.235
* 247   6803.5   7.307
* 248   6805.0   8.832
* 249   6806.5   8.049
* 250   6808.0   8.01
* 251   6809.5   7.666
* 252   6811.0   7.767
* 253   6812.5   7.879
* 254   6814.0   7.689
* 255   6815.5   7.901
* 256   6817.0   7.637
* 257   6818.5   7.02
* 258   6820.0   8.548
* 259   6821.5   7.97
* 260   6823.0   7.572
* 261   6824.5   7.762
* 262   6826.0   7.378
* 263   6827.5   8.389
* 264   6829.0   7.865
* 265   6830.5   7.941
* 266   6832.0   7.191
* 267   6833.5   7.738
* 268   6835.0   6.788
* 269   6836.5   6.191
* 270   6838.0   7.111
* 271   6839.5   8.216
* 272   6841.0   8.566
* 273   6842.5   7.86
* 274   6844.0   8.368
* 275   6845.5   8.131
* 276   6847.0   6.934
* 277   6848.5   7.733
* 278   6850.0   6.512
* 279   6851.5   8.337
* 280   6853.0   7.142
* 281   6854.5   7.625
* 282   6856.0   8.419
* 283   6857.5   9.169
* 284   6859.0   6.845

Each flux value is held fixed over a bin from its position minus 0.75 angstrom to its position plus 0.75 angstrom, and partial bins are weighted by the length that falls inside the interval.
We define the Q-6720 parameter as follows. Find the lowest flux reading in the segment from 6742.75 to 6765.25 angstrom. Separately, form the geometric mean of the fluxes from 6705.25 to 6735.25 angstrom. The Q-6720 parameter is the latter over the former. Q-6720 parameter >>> 1.15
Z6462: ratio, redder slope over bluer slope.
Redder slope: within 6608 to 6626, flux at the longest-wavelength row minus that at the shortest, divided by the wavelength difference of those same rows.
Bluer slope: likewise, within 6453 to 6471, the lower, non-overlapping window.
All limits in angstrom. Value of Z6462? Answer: 1.7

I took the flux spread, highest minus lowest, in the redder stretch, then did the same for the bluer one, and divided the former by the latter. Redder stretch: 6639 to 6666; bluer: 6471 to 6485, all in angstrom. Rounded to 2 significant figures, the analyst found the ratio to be 0.99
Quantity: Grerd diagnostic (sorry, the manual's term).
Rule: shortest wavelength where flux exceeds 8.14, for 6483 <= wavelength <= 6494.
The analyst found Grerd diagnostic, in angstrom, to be 6484.0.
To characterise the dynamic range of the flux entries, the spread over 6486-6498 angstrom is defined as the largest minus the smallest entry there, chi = 1.19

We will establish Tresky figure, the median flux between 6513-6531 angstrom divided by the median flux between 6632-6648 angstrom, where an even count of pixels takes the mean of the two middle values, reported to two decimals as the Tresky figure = 1.03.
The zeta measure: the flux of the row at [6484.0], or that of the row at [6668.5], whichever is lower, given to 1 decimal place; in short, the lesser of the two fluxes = 7.7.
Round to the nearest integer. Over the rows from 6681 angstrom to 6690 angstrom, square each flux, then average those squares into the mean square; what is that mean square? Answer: 66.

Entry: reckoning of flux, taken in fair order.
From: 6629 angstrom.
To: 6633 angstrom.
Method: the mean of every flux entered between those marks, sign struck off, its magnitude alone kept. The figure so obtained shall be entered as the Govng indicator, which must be 8.36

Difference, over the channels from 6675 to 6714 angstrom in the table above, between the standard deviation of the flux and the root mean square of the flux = -7.83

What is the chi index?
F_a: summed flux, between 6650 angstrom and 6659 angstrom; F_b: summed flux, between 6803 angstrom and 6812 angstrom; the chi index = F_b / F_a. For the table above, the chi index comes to 0.99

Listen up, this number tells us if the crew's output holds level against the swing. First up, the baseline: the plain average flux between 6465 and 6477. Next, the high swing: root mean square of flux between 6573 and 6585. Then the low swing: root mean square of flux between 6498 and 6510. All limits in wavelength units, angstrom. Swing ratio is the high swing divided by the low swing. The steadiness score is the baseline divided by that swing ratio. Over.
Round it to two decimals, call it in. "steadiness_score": 8.33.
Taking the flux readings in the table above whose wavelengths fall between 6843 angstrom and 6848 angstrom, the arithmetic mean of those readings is 7.81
